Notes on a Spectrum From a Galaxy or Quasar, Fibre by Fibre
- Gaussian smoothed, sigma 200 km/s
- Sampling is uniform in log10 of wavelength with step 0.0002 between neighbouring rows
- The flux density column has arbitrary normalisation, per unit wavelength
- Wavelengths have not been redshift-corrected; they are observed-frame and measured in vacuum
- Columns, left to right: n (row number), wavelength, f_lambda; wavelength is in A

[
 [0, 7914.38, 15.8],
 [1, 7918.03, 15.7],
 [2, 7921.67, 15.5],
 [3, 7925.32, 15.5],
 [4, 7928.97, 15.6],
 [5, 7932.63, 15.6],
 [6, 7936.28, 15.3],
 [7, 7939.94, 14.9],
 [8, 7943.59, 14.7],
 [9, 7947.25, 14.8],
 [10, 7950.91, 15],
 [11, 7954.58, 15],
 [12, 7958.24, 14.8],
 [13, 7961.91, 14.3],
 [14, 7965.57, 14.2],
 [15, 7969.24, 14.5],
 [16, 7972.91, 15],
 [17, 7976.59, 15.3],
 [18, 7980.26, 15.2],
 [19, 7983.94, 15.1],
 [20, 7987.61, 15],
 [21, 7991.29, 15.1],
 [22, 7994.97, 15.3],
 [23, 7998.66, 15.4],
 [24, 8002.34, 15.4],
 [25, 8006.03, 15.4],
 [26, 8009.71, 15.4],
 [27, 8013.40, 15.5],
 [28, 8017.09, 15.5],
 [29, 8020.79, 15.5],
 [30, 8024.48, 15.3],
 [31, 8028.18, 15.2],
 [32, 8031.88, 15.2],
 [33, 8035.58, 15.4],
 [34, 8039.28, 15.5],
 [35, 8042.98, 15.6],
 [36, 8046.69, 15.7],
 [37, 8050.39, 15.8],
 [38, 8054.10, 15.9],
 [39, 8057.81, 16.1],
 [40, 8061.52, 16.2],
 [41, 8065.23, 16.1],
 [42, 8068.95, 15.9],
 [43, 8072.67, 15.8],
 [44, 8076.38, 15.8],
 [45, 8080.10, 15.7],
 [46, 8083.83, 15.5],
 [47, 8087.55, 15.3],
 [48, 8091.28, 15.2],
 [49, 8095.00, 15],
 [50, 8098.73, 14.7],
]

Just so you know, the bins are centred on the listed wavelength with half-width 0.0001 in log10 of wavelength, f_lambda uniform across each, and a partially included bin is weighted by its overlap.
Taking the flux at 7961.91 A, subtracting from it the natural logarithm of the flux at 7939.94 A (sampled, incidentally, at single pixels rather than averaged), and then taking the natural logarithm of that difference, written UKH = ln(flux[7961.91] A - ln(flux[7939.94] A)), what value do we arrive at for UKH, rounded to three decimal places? 2.451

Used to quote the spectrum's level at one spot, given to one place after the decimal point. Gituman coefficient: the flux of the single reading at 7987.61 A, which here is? 15.0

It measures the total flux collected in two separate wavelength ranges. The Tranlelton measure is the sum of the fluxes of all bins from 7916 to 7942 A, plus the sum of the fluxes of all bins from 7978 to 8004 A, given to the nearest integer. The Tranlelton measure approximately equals 215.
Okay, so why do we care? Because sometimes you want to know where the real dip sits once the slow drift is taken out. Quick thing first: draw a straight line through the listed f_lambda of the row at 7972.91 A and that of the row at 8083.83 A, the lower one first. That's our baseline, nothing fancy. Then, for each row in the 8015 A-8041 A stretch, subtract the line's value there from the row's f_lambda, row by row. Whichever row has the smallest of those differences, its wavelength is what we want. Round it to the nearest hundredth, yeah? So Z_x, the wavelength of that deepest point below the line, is 8031.88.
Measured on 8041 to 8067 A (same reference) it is 8042.98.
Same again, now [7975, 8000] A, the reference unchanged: 7987.61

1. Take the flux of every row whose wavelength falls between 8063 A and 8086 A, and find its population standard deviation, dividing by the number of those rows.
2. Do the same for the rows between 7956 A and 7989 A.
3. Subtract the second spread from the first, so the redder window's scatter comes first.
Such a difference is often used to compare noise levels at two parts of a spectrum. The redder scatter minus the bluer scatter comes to -0.19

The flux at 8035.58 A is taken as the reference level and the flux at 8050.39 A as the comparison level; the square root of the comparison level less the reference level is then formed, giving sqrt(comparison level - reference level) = 0.6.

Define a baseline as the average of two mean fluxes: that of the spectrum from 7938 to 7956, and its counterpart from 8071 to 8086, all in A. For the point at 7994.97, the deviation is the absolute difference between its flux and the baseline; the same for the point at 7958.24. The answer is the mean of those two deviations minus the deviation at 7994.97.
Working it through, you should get 0.2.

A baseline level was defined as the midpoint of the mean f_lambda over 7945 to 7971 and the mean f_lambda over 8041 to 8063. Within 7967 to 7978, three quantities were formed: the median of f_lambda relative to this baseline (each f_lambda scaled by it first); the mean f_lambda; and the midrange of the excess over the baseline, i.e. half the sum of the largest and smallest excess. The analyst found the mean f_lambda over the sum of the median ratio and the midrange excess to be 24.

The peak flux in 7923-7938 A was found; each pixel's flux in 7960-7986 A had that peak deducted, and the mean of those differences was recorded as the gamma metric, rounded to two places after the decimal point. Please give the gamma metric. -0.80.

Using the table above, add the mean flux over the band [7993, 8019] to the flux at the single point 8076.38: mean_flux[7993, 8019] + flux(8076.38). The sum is 31.2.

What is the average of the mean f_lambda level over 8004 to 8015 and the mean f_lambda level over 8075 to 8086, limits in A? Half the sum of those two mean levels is 15.5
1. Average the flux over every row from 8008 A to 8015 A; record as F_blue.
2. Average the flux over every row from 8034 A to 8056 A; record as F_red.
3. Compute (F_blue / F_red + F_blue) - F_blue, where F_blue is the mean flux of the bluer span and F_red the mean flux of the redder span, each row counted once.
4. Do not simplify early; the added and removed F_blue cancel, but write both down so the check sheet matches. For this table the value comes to 0.99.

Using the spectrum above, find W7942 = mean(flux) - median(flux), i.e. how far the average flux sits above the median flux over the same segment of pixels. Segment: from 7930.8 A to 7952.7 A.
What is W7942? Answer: 0.10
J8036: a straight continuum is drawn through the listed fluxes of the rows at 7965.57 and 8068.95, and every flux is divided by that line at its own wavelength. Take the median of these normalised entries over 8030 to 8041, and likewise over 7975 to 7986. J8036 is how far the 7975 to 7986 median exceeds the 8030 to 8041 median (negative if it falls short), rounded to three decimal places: 0.049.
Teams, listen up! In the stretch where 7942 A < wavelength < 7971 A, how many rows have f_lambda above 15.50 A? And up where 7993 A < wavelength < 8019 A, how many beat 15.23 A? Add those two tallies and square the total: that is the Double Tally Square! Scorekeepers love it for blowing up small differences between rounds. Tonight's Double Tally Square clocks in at 49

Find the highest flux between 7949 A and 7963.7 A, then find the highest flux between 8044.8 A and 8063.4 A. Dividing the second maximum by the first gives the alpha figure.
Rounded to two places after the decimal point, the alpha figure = 1.08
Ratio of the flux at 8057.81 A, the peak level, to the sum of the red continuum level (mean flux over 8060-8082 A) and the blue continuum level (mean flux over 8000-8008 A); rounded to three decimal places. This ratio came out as 0.514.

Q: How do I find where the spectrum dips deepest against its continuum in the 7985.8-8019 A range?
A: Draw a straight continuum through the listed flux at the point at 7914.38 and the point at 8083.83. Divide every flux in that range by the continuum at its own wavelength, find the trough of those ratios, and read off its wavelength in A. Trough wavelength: 7987.61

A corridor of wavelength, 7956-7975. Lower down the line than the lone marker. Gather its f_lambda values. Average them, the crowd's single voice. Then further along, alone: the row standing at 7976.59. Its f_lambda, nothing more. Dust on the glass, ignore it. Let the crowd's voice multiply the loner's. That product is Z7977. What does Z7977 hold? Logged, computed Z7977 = 223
